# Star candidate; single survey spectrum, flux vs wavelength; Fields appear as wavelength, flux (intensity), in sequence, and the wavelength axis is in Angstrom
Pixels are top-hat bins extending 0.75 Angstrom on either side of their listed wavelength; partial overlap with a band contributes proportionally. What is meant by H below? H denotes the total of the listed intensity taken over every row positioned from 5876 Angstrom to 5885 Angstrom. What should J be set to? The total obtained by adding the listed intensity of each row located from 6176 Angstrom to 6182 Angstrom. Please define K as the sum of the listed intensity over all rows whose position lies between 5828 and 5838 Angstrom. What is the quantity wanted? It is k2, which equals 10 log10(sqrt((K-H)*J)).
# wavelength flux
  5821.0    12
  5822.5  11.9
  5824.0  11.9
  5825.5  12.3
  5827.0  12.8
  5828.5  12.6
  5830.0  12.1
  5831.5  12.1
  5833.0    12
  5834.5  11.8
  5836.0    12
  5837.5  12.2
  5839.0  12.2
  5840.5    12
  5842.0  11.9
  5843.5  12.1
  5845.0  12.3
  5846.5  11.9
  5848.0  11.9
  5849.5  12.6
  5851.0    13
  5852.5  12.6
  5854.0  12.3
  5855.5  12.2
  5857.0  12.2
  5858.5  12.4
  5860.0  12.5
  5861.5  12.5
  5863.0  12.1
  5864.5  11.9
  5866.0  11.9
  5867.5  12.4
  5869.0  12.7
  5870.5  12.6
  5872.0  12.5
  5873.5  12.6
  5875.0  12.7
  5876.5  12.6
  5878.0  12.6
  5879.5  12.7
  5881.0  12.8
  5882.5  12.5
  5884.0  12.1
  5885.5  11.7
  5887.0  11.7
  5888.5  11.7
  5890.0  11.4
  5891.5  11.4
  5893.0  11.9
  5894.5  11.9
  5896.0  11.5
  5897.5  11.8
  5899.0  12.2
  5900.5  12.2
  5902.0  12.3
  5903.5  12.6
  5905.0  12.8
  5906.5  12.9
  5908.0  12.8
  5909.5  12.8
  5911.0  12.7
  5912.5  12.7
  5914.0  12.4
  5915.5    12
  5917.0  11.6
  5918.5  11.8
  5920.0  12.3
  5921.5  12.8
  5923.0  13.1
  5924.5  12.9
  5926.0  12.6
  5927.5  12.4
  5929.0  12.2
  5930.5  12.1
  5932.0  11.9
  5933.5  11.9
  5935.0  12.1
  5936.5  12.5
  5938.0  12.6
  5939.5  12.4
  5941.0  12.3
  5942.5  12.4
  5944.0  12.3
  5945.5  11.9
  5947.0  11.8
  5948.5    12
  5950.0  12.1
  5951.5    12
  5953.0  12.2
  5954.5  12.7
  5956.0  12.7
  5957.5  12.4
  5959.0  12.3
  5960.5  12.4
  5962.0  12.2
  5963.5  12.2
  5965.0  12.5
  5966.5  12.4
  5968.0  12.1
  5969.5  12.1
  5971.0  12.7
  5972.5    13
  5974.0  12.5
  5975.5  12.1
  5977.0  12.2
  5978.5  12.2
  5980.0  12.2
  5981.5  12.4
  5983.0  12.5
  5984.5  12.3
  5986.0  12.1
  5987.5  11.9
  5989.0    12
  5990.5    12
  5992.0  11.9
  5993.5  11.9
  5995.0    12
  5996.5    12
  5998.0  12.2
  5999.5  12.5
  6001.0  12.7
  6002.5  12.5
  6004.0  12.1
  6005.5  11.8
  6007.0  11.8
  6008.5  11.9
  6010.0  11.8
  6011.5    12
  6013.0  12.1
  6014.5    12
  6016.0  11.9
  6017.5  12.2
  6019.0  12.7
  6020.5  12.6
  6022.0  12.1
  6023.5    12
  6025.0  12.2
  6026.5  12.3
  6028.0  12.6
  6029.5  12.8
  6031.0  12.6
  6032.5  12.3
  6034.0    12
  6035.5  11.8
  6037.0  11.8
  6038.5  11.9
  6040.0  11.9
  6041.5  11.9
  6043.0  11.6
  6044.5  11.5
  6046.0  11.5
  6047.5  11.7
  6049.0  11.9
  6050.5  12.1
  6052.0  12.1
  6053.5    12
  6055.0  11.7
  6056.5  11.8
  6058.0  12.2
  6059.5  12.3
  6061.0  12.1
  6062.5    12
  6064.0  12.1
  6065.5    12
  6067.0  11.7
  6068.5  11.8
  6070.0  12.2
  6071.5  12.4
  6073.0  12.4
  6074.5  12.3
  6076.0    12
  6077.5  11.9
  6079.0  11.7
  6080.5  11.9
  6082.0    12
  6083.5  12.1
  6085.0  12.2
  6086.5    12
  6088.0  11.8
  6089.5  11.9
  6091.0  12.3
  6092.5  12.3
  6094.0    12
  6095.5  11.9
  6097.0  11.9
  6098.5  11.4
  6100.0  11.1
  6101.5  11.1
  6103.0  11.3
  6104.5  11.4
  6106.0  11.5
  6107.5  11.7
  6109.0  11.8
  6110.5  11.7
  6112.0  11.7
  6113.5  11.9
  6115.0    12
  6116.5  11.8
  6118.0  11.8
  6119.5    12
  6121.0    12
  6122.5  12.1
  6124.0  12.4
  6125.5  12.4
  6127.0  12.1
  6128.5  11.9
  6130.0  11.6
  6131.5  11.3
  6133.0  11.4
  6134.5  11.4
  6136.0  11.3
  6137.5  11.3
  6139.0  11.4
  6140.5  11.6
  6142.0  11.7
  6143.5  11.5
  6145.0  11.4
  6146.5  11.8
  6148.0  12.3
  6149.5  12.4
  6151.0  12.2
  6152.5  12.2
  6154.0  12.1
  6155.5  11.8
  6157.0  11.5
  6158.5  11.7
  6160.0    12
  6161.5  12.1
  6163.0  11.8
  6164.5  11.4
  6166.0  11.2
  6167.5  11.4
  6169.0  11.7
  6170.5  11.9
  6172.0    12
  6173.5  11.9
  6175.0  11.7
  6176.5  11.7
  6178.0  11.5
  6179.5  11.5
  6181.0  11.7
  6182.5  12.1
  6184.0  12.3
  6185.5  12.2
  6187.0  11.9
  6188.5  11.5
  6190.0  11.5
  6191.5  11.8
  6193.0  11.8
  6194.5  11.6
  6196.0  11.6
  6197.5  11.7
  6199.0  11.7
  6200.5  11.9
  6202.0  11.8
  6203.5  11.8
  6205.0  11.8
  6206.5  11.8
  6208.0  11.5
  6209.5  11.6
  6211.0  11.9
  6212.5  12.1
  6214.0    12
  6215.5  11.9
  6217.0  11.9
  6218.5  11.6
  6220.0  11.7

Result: 13.2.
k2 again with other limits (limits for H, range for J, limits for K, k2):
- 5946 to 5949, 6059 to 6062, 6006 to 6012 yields 13.8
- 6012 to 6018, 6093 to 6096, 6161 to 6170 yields 13.5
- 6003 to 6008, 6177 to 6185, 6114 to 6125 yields 17.3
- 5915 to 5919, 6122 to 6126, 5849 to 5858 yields 15.8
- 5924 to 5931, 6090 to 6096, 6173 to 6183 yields 14.9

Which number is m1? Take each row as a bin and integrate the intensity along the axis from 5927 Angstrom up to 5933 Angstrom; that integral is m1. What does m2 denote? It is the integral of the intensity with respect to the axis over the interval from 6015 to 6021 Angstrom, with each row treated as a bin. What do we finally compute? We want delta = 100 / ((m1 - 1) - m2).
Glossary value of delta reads -46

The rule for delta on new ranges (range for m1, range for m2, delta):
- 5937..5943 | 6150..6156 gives 103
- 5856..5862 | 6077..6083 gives 49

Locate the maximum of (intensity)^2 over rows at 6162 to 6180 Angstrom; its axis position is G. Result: 6172.0 Angstrom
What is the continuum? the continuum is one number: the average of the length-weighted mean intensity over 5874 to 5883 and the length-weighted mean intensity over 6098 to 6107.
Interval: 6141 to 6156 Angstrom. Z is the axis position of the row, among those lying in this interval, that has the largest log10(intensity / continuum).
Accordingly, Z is 6149.5 Angstrom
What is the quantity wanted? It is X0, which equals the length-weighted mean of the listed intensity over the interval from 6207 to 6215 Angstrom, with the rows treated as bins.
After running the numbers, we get 11.8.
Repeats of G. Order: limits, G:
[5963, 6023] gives 5972.5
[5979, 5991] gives 5983.0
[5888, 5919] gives 5906.5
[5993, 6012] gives 6001.0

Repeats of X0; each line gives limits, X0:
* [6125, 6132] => 11.9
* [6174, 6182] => 11.6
